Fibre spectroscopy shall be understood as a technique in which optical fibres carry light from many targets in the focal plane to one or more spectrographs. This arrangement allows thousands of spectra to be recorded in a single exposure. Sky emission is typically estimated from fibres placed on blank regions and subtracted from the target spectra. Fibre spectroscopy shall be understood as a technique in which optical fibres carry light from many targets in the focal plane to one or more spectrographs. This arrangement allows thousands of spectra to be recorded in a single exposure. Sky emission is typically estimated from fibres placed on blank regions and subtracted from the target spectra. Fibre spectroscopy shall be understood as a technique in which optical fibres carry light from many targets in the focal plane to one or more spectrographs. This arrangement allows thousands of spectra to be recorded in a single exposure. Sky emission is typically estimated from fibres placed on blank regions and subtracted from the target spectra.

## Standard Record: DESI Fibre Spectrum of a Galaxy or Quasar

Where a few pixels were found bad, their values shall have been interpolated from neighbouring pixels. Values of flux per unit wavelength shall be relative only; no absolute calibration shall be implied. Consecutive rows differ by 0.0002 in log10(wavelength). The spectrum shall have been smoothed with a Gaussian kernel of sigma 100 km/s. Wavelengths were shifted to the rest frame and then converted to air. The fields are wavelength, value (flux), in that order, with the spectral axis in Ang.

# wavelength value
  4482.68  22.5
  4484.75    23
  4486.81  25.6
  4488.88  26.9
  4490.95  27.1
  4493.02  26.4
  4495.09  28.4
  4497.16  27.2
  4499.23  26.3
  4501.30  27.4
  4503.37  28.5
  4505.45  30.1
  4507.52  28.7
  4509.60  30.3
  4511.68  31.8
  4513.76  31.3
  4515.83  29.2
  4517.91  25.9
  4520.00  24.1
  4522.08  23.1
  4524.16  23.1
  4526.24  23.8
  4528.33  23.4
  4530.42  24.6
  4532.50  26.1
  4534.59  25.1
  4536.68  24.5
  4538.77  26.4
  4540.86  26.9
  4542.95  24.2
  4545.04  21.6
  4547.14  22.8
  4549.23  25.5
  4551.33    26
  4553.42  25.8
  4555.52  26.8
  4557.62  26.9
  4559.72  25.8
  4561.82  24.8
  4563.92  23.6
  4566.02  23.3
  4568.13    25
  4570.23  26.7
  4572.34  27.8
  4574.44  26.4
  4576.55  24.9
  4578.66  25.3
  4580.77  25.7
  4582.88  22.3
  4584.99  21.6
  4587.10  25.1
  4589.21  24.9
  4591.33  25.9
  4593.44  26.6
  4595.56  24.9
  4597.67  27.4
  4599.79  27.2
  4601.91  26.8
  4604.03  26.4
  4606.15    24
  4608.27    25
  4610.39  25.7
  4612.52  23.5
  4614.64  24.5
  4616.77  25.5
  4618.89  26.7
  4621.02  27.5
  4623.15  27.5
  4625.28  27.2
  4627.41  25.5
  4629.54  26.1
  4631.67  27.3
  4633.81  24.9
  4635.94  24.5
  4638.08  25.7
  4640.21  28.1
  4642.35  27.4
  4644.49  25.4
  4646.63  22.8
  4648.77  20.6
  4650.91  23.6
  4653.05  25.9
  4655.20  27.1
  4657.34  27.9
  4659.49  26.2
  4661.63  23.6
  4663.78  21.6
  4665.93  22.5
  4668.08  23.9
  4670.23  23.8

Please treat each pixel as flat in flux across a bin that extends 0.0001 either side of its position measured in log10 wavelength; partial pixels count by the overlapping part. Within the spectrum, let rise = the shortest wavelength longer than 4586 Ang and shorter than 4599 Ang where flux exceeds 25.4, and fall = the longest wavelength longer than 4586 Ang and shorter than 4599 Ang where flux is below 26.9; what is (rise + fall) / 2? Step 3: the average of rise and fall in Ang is 4593.4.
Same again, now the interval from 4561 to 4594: 4581.8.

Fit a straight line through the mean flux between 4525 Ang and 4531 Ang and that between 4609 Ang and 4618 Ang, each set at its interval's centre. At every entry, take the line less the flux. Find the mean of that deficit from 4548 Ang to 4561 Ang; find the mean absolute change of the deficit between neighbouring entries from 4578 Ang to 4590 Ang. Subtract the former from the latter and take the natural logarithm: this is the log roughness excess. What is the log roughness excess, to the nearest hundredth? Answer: 1.27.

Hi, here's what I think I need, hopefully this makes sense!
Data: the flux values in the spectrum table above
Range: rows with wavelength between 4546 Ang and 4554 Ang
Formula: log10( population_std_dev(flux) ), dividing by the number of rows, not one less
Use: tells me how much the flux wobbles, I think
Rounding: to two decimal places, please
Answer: 0.11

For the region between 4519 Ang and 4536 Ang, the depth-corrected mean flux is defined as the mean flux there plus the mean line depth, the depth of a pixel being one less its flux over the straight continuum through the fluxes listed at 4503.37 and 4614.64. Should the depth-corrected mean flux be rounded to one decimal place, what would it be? 24.3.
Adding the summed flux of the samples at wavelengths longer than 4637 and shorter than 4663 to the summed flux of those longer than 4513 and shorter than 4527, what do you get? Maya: 485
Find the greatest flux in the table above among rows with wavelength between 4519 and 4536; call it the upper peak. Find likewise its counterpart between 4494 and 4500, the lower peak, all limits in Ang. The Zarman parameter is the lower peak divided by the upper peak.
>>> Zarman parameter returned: 1.09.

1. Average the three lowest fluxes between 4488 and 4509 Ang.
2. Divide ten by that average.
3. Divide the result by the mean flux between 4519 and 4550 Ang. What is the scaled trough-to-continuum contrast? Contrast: 0.0155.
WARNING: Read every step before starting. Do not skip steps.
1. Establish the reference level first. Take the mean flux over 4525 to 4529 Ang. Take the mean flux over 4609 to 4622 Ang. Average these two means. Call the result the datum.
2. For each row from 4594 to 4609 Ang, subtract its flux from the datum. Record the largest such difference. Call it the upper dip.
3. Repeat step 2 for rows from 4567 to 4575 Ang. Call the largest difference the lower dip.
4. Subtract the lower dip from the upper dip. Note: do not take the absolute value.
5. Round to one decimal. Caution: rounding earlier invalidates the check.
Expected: 1.0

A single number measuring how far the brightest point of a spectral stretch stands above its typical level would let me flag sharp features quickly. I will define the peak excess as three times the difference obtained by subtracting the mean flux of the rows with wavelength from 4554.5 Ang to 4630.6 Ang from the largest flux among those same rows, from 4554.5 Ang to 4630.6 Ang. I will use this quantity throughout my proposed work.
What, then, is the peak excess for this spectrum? 6.7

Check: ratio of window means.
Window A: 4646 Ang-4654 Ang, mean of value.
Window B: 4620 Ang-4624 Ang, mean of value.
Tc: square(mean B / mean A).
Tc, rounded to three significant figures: 1.40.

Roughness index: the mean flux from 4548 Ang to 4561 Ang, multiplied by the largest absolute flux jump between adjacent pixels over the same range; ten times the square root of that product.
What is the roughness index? 54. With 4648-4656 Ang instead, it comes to 85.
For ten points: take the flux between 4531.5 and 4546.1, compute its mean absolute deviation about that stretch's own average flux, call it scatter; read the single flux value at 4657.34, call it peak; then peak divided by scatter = 21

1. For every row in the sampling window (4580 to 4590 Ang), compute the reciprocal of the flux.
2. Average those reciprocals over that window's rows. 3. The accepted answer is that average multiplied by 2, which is 0.084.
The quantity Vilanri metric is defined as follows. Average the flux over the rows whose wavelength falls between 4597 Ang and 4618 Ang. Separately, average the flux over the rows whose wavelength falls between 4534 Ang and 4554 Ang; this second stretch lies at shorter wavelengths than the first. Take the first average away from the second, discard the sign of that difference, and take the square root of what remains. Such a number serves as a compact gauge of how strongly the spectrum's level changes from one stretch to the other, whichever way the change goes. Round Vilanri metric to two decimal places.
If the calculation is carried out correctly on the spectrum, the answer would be 0.85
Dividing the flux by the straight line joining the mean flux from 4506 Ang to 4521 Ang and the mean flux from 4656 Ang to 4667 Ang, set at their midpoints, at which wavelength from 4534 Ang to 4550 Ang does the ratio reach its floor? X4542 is 4545.04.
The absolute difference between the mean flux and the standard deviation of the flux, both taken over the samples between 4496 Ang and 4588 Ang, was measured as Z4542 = 23.4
